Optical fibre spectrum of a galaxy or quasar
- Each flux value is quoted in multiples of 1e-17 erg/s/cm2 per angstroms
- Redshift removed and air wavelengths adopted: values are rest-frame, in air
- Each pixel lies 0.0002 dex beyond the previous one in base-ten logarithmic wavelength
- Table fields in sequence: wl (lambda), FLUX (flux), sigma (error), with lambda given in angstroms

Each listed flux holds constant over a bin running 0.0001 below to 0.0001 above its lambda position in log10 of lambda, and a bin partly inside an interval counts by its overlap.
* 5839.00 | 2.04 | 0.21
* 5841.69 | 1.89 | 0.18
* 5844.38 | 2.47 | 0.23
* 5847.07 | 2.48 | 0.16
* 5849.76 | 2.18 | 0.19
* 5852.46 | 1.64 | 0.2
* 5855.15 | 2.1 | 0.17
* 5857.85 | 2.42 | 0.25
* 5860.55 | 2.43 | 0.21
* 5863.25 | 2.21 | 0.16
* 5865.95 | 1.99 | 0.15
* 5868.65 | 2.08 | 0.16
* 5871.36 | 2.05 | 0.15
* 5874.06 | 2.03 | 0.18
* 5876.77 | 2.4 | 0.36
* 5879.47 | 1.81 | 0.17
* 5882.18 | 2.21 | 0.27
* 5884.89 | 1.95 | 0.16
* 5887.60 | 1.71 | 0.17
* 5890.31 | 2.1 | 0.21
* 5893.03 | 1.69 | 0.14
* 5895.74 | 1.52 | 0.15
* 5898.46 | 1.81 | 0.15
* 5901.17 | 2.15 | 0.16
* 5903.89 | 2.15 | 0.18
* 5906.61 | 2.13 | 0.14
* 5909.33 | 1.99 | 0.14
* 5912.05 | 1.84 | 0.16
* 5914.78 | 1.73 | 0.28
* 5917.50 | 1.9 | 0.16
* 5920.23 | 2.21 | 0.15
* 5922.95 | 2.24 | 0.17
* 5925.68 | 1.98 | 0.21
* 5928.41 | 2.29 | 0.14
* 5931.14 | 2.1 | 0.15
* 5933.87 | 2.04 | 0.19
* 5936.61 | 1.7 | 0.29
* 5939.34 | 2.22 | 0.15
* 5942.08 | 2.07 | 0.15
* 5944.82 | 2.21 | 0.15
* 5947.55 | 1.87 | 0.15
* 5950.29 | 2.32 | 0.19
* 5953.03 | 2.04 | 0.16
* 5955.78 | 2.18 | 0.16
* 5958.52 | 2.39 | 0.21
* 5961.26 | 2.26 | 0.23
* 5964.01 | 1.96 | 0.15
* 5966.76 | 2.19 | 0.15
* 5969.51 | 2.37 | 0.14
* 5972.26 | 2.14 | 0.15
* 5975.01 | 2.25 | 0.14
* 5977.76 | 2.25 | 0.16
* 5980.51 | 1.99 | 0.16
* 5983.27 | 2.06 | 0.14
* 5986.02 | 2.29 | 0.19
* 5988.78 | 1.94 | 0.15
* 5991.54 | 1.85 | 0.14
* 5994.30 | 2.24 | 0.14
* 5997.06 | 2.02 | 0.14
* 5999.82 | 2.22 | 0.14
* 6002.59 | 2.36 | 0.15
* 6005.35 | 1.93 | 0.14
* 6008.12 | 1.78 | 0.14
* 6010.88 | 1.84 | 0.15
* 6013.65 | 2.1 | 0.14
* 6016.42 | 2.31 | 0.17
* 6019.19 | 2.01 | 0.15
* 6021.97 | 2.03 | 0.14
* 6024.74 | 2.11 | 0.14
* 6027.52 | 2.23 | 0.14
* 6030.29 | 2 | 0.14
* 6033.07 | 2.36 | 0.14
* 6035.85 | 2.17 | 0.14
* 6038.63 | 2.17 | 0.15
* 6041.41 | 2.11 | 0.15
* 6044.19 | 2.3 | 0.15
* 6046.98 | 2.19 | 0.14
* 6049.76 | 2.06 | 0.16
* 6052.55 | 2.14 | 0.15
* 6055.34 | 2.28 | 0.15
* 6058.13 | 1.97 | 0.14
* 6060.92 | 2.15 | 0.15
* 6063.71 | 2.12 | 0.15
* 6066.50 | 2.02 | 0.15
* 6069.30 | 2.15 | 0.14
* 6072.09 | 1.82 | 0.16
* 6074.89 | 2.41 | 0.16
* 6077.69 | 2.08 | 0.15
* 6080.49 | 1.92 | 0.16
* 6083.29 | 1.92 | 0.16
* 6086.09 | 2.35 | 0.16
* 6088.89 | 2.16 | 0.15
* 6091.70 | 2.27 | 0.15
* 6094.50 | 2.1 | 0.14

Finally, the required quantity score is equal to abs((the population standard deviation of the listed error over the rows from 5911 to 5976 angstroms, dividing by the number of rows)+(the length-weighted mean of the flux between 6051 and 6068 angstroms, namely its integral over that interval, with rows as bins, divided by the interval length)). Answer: 2.153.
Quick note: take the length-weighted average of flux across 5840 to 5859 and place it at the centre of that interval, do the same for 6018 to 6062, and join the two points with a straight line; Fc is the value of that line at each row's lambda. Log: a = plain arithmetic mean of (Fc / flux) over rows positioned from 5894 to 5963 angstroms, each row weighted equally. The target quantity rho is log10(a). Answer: 0.026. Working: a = 1.06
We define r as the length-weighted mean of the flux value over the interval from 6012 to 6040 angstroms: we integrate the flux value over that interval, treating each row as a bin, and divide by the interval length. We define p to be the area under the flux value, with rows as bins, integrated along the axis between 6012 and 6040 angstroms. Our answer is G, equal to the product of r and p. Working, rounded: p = 60.1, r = 2.15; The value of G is 129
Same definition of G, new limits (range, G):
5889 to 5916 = 99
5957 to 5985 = 134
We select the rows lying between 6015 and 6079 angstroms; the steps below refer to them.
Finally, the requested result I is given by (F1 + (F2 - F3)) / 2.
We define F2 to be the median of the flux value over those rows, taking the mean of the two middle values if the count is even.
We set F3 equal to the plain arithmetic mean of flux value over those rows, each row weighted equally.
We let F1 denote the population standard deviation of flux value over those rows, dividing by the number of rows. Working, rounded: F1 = 0.13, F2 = 2.14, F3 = 2.14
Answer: 0.068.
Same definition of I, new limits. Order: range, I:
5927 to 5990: 0.105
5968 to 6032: 0.084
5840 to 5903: 0.147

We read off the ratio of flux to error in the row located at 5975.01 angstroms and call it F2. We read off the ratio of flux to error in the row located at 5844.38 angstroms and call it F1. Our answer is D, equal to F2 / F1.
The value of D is 1.50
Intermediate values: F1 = 10.7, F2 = 16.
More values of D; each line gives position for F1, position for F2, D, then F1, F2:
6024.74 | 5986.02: 0.80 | 15.1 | 12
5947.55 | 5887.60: 0.81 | 12.5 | 10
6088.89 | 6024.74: 1.05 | 14.4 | 15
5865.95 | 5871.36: 1.03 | 13.3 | 14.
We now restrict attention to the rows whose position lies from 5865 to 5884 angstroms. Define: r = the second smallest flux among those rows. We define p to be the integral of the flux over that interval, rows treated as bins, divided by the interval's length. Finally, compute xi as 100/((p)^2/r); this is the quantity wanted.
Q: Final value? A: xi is 46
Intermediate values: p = 2.08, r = 1.99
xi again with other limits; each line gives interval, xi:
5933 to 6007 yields 41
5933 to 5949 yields 46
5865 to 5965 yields 41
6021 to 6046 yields 43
